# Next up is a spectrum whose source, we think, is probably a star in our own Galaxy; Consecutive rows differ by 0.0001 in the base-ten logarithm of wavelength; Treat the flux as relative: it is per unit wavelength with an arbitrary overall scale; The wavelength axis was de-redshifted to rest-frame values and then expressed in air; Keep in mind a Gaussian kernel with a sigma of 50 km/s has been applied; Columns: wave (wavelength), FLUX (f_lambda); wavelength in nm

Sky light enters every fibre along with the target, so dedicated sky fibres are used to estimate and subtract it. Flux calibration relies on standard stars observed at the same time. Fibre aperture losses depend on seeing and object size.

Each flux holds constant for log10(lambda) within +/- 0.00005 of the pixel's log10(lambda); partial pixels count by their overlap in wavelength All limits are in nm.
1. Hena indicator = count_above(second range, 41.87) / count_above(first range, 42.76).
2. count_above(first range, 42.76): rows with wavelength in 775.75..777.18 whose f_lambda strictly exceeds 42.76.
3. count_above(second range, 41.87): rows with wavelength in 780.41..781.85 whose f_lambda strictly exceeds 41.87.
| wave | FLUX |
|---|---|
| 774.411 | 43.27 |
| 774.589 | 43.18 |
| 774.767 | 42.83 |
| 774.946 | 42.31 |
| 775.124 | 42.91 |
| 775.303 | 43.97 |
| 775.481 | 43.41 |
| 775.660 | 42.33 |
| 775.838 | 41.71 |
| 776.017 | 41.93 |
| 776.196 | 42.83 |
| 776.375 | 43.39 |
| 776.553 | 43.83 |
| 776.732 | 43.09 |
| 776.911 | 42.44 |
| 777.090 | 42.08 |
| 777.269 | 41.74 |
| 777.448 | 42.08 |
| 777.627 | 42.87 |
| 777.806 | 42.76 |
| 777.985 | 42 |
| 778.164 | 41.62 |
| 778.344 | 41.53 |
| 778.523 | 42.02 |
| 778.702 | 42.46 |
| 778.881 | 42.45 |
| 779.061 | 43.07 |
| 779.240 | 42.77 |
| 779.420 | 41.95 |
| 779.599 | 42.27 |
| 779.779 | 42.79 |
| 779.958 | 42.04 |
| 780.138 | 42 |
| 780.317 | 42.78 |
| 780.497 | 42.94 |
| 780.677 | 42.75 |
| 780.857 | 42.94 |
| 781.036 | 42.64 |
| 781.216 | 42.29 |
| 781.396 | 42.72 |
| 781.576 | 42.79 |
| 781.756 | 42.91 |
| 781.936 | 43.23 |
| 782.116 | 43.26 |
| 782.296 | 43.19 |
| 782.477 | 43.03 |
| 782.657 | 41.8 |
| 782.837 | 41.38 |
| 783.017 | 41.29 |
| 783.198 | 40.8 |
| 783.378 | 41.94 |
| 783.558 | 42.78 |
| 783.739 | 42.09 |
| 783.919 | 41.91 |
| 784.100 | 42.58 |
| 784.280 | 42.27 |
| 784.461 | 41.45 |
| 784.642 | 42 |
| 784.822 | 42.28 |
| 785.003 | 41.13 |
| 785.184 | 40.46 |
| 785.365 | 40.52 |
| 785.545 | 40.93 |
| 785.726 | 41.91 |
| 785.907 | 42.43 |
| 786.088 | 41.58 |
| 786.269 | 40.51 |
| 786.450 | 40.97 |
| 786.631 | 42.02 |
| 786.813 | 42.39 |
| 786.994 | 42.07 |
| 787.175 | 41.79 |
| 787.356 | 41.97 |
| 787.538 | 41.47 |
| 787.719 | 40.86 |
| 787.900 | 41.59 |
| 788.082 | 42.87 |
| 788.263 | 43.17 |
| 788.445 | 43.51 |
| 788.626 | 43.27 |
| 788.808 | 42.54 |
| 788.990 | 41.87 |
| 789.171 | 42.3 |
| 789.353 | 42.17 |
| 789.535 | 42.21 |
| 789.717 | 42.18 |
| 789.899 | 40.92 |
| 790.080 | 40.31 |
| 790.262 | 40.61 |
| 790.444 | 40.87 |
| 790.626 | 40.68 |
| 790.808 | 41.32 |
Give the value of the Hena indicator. 2.0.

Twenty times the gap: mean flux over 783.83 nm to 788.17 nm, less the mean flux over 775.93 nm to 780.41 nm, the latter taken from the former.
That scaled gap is -15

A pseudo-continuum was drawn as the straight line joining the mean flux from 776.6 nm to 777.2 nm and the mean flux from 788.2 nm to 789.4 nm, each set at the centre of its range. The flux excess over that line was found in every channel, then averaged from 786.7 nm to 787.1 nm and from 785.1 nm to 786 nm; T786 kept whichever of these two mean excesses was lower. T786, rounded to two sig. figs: -1.4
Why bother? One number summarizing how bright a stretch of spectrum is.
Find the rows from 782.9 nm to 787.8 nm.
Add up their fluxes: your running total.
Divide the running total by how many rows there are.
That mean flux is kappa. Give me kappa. 41.6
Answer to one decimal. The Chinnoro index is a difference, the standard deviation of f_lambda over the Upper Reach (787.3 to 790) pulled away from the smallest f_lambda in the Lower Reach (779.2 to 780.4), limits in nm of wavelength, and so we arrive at 41.2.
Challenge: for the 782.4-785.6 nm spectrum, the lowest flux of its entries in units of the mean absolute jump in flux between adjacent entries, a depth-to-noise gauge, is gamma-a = 69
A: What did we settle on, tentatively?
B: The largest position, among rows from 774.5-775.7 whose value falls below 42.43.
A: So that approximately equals 775.660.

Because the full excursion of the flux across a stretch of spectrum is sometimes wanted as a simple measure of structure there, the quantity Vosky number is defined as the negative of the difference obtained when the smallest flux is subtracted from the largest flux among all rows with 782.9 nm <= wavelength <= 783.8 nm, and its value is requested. -2.0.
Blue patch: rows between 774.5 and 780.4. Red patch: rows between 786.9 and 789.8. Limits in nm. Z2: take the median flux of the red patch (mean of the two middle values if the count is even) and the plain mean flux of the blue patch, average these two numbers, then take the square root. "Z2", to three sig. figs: 6.51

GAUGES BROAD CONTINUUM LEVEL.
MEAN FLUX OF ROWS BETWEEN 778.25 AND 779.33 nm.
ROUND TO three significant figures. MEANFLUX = 42.4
